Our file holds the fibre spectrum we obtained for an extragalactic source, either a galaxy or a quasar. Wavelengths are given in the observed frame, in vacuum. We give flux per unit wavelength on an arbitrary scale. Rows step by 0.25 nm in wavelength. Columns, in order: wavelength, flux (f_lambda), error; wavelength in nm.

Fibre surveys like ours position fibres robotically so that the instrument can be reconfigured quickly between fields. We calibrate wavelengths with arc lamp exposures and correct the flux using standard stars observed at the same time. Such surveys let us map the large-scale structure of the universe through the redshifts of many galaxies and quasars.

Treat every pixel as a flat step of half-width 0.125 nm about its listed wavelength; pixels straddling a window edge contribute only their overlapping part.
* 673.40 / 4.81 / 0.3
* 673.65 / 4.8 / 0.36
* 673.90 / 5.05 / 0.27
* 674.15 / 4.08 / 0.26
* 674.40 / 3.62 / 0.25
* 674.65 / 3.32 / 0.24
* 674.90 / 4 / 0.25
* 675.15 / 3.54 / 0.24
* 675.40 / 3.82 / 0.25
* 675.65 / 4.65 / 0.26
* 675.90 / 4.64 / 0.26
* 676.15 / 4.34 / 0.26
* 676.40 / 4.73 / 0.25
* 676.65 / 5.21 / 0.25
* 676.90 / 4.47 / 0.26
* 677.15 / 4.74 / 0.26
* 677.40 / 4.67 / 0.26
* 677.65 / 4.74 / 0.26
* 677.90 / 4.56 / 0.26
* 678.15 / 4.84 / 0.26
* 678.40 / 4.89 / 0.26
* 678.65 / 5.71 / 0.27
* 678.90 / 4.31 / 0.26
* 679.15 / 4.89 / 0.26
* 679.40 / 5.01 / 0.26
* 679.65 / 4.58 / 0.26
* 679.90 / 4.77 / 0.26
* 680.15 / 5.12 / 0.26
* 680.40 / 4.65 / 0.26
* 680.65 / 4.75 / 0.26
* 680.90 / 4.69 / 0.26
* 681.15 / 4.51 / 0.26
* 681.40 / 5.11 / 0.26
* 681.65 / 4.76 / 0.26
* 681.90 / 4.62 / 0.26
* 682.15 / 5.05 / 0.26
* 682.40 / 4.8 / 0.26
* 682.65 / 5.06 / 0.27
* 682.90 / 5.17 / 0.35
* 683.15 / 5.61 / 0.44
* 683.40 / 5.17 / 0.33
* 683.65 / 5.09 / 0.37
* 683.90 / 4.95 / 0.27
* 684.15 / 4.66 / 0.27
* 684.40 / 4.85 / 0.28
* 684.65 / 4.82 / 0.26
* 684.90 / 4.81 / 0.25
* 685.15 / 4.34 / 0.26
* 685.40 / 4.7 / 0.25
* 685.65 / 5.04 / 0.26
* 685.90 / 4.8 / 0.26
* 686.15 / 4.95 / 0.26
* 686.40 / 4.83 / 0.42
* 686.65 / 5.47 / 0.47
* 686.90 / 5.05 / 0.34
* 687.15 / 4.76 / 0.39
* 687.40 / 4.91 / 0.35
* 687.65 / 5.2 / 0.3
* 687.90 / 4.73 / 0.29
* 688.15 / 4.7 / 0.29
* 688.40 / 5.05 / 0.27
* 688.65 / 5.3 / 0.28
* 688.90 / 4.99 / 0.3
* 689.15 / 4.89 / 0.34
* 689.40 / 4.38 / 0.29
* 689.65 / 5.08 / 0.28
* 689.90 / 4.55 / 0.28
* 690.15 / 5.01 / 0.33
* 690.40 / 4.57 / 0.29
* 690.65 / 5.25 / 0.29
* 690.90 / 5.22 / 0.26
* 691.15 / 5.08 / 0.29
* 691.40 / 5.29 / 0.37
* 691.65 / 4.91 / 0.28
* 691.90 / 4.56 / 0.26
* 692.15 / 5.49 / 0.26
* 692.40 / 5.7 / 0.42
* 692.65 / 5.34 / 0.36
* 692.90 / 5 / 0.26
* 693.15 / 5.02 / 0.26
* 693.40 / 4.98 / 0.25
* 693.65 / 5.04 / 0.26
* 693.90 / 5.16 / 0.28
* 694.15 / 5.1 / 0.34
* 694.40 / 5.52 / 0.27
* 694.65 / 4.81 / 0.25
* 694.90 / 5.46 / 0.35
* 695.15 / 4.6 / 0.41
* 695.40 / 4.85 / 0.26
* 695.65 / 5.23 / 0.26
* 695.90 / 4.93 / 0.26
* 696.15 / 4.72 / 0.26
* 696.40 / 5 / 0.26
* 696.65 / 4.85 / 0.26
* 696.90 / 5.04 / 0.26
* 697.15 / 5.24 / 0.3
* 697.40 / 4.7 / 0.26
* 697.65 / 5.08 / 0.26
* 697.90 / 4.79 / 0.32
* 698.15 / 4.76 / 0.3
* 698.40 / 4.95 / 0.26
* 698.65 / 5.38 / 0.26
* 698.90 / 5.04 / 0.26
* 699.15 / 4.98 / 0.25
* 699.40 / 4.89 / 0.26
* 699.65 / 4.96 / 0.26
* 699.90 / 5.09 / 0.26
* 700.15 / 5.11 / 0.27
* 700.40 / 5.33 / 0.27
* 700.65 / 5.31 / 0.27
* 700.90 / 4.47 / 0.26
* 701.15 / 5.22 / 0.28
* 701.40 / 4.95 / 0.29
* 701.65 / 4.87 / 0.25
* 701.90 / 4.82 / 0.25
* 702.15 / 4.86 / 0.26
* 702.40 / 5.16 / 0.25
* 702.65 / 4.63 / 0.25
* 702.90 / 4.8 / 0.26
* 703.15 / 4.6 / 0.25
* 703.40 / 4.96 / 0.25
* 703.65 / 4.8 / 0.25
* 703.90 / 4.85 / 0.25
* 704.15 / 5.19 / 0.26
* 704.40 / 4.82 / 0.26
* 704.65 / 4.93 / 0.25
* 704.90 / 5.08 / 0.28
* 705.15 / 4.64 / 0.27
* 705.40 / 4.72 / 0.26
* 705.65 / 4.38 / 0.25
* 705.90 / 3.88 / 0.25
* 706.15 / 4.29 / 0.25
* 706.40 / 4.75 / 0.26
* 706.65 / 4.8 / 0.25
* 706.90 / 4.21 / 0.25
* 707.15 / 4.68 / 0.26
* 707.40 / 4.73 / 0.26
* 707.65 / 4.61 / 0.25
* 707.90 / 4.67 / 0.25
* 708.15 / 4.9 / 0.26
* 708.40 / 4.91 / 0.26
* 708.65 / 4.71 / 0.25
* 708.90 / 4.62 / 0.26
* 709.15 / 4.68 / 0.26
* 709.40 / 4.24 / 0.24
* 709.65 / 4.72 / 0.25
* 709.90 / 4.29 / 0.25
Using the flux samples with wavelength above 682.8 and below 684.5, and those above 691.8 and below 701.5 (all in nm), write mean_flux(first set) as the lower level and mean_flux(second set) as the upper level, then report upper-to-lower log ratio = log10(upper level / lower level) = -0.003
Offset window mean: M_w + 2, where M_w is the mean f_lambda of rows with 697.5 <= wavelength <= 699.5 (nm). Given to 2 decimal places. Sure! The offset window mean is 6.98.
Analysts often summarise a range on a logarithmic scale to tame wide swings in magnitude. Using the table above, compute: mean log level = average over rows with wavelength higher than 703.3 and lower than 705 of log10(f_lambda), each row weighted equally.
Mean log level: 0.694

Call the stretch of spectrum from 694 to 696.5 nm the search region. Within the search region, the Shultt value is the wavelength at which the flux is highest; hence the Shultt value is 694.40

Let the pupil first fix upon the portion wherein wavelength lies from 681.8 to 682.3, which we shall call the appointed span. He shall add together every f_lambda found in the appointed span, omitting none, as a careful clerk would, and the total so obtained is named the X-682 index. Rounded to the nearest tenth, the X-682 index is 9.7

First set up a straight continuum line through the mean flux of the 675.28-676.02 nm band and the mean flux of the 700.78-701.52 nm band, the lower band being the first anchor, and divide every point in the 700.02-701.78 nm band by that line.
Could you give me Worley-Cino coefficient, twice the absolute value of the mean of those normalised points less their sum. 12.4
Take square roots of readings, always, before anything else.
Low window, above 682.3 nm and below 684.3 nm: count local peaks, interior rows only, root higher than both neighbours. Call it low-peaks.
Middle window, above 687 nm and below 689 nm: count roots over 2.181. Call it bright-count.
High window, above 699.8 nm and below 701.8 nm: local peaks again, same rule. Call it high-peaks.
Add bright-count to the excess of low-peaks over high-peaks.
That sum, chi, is 5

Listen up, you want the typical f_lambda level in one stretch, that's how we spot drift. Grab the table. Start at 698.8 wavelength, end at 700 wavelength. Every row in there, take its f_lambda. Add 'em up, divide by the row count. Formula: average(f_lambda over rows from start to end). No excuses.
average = 4.99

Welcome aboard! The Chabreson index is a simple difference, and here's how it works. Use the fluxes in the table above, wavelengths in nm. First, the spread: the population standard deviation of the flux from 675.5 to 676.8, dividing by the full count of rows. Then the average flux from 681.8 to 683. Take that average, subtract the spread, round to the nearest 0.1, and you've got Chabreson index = 4.7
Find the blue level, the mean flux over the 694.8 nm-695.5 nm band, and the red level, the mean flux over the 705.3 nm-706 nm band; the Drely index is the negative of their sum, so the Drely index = -9.3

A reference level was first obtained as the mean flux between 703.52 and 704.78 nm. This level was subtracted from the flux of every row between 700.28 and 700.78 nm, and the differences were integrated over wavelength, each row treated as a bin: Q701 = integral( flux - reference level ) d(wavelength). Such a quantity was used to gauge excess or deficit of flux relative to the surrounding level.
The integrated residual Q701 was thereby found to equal 0.20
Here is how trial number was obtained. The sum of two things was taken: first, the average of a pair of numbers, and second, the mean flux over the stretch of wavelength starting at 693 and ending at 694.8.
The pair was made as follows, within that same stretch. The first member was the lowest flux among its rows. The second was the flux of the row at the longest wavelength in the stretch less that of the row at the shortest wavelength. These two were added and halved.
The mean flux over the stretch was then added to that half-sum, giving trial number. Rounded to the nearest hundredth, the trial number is 7.39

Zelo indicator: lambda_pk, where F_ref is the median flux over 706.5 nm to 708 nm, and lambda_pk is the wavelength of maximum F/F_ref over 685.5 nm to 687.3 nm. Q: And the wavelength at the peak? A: 686.65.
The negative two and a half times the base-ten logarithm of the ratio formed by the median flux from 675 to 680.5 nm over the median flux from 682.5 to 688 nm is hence 0.052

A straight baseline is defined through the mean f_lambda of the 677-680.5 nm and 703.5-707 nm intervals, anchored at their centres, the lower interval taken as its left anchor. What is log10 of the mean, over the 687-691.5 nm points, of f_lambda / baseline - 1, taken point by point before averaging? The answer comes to -1.42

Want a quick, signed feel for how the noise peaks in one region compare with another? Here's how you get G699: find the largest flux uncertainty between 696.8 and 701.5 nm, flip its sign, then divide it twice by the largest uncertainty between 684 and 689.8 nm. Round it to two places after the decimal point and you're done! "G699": -1.45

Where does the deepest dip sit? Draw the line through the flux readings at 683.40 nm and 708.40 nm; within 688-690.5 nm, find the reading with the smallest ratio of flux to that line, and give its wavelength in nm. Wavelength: 689.40 nm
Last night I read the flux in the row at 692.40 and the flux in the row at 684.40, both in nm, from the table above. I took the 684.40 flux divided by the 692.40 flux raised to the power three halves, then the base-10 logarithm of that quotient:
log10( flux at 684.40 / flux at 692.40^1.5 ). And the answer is -0.45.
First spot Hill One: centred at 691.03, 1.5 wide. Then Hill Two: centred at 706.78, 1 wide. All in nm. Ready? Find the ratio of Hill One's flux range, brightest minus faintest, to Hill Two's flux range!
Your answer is 1.2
